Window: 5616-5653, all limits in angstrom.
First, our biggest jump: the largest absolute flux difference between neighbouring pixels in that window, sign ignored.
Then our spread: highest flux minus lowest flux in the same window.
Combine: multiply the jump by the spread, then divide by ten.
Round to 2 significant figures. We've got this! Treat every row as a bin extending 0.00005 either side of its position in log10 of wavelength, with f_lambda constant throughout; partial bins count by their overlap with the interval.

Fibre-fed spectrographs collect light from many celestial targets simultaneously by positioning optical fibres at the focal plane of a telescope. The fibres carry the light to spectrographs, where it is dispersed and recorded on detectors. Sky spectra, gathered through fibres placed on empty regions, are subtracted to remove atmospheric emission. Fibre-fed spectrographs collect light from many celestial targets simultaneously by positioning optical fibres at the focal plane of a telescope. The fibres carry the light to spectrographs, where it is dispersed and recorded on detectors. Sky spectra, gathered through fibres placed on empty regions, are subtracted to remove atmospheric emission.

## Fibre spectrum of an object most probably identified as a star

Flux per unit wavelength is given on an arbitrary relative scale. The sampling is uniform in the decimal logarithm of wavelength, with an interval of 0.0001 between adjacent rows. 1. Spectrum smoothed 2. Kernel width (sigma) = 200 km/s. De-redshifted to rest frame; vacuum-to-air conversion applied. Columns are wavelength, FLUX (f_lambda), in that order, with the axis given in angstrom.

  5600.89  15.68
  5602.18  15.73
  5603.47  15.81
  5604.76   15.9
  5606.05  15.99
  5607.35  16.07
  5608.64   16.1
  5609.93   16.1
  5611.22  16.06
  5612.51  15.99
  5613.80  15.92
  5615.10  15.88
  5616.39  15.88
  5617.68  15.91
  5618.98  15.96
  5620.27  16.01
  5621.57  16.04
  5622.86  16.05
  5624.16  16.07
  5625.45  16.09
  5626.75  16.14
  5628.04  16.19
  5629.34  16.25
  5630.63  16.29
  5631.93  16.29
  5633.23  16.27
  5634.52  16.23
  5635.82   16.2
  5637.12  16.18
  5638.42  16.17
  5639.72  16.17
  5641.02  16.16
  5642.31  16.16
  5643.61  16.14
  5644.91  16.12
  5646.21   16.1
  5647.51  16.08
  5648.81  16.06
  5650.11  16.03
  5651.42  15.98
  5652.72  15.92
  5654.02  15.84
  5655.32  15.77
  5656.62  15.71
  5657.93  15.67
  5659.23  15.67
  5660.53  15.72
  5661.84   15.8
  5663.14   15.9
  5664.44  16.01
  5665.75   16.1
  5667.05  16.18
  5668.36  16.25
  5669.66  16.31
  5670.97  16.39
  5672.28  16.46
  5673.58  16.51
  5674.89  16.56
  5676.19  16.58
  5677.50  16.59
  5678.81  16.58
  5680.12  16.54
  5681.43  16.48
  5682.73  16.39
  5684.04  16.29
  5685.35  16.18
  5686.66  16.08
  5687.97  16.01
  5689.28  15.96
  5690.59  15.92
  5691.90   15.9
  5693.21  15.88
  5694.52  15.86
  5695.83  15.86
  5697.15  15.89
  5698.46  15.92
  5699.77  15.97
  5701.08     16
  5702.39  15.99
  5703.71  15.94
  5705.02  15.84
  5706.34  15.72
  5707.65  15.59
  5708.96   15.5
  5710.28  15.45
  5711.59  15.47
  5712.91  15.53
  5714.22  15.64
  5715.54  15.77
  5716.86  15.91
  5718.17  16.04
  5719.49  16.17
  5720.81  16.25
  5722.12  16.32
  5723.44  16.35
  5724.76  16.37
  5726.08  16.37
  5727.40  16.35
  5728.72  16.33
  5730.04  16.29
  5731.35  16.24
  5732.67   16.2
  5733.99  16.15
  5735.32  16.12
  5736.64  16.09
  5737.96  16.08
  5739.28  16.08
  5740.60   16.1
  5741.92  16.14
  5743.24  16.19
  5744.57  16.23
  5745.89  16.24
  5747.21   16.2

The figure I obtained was 0.0025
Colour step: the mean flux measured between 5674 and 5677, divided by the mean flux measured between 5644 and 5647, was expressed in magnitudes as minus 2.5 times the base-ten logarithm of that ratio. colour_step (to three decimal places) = -0.031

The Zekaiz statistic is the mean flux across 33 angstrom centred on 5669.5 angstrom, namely 16.2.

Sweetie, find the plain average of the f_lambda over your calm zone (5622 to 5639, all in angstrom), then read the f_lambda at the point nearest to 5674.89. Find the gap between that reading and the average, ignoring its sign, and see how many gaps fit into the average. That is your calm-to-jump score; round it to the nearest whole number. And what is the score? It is 43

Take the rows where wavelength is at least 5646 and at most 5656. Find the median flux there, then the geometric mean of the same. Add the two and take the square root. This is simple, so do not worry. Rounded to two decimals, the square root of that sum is 5.65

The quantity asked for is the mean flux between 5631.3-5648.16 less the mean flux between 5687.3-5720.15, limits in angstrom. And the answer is 0.3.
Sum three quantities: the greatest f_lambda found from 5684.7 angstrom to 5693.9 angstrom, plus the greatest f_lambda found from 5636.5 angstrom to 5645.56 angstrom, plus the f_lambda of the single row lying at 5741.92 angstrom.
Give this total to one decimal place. 48.5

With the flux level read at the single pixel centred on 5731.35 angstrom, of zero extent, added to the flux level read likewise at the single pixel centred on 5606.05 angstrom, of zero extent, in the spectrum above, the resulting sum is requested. 32.2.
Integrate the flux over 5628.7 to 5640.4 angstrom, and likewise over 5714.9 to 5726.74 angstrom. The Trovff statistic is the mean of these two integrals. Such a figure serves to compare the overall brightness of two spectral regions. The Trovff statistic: 191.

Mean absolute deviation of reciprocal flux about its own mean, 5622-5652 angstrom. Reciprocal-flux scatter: 0.0003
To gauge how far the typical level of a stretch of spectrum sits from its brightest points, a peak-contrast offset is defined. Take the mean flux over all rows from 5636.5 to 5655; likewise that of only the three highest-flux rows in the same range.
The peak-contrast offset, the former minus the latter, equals -0.1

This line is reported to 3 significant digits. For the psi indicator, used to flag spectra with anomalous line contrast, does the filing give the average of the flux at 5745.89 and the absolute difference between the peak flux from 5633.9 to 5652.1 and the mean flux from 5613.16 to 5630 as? 8.22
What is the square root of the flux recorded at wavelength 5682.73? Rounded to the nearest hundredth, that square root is 4.05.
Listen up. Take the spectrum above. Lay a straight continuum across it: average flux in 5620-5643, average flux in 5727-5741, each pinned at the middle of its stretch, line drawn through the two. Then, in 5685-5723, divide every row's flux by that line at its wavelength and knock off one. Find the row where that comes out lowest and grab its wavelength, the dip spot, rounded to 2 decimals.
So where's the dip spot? 5710.28 angstrom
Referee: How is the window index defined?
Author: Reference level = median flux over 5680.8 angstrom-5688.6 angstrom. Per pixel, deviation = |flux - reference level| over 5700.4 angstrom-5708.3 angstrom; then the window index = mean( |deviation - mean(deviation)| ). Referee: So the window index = 0.13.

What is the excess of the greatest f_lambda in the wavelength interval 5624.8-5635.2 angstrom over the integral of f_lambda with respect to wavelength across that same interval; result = -152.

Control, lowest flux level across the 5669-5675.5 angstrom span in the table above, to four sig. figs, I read 16.31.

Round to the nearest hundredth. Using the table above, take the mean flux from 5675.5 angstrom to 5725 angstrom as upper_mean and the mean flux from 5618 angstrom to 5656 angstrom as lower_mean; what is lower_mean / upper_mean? 1.01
